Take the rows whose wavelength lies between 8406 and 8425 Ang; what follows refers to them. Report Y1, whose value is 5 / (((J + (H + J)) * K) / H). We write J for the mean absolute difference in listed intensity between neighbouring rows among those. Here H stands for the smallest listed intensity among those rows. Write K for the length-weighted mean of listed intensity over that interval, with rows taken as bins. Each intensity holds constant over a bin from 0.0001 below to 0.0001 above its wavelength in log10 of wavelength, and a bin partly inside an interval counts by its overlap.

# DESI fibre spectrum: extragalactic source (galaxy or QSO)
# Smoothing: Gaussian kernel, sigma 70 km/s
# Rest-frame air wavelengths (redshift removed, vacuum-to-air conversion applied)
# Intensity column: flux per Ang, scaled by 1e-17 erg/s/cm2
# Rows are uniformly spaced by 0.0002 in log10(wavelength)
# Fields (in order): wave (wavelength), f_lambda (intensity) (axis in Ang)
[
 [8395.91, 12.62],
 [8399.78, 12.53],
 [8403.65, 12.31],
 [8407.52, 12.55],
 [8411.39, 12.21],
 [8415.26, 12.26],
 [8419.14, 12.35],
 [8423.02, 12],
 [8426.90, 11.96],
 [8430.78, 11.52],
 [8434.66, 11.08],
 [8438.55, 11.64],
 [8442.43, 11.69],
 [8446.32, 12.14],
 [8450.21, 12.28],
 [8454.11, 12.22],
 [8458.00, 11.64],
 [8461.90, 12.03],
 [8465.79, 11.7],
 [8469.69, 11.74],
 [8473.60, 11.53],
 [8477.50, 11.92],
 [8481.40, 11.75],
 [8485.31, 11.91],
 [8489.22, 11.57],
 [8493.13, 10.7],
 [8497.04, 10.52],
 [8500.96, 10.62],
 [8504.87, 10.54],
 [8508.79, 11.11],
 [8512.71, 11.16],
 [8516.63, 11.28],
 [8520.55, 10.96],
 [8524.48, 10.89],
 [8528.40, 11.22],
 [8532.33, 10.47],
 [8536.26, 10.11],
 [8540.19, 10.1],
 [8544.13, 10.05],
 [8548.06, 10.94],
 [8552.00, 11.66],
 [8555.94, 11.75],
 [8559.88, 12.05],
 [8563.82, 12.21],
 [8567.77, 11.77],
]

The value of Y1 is 0.394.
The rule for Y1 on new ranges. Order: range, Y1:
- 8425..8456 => 0.401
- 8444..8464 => 0.395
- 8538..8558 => 0.422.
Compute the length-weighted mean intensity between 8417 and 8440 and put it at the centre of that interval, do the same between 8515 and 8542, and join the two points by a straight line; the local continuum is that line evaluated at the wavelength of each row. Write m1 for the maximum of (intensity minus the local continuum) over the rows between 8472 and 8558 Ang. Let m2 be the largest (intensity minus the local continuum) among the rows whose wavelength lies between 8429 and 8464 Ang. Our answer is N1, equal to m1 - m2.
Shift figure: 0.6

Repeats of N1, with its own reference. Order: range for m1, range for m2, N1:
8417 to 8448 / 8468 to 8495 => -0.2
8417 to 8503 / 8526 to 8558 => -0.6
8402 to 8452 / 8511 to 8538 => 0.2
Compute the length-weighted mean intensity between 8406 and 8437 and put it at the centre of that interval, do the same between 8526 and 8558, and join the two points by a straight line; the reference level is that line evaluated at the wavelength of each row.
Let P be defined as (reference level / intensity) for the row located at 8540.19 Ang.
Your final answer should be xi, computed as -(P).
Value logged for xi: -1.07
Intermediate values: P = 1.071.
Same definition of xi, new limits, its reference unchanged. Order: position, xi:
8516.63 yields -0.98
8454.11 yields -0.95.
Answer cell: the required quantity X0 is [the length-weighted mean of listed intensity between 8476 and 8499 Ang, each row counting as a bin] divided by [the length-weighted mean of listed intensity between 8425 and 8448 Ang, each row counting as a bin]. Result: 0.98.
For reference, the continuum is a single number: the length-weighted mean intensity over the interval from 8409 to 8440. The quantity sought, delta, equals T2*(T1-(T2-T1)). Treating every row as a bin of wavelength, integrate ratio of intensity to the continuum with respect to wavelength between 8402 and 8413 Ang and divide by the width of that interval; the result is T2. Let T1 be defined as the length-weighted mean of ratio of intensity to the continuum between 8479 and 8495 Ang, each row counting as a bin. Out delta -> 0.93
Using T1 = 0.97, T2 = 1.04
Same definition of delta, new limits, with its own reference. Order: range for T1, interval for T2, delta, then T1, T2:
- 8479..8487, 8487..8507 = 0.98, 1.00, 0.91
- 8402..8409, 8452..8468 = 1.09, 1.05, 1.00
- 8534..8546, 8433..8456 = 0.70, 0.85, 1.00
